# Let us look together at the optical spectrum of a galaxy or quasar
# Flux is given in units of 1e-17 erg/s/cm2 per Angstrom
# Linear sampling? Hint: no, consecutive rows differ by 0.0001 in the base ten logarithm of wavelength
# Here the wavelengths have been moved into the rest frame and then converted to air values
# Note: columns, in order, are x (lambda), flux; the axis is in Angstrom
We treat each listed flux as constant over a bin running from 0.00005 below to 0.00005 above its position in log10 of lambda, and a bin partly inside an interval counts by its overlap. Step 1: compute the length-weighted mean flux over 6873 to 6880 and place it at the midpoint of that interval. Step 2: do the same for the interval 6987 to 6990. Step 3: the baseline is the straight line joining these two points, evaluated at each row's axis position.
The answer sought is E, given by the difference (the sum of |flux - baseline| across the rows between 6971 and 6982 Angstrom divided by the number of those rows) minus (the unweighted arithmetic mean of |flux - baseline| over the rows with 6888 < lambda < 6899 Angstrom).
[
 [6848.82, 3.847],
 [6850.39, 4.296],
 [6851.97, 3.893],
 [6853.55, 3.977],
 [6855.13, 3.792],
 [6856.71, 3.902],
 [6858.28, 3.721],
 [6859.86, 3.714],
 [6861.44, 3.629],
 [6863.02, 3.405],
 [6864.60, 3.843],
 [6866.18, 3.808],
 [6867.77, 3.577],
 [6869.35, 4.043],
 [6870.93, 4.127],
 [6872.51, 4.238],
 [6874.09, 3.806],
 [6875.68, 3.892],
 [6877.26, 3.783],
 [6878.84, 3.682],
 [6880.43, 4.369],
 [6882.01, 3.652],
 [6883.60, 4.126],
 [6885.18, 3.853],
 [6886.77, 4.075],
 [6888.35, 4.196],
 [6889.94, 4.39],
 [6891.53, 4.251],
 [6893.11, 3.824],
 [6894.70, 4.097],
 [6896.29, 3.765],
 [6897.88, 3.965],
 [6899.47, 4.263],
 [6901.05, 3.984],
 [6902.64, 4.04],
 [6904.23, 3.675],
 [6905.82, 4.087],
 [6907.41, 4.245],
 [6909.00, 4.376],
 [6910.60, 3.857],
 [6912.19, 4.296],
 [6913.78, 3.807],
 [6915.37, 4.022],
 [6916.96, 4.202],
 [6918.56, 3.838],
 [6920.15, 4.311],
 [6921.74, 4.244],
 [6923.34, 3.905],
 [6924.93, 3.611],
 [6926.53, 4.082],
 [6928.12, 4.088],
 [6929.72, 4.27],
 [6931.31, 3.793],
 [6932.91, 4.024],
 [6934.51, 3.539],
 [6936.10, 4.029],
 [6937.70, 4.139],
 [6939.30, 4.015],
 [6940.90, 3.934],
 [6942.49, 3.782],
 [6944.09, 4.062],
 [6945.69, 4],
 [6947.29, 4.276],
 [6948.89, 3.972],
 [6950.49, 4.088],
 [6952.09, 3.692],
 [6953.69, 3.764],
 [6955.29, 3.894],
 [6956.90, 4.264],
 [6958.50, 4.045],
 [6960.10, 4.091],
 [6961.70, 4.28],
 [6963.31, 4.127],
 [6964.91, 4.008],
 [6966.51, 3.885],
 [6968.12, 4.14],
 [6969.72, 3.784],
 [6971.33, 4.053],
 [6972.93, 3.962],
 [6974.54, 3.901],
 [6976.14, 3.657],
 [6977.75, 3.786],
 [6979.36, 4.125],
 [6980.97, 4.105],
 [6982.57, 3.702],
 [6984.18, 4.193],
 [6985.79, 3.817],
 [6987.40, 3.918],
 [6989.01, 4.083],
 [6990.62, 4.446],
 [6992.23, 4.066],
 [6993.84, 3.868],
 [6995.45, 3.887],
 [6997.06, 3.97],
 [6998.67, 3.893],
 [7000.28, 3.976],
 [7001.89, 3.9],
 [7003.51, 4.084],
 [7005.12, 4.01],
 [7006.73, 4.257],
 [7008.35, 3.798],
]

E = -0.11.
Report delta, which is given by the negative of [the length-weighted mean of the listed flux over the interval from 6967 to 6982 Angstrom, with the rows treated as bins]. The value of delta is -3.94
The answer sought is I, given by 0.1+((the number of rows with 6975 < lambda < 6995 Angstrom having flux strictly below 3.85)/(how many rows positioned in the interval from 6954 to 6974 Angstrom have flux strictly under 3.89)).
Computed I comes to 2.10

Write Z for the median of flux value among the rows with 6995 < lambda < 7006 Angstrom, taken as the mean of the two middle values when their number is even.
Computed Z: 3.97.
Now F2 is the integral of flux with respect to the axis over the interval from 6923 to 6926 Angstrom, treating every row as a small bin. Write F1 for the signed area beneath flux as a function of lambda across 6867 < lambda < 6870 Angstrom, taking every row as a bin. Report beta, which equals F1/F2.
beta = 1.0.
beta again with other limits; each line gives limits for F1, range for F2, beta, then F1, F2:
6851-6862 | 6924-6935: 1.0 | 42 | 43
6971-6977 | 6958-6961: 1.9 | 23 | 12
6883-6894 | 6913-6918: 2.3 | 45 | 20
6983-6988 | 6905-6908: 1.6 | 20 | 12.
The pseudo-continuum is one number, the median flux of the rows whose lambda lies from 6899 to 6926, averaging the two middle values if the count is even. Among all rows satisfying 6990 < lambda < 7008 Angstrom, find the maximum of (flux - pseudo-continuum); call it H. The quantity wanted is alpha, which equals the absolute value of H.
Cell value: 0.41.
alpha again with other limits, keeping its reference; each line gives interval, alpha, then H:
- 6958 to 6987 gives 0.24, 0.24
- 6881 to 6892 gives 0.35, 0.35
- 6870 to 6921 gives 0.35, 0.35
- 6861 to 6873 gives 0.20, 0.20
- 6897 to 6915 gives 0.34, 0.34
